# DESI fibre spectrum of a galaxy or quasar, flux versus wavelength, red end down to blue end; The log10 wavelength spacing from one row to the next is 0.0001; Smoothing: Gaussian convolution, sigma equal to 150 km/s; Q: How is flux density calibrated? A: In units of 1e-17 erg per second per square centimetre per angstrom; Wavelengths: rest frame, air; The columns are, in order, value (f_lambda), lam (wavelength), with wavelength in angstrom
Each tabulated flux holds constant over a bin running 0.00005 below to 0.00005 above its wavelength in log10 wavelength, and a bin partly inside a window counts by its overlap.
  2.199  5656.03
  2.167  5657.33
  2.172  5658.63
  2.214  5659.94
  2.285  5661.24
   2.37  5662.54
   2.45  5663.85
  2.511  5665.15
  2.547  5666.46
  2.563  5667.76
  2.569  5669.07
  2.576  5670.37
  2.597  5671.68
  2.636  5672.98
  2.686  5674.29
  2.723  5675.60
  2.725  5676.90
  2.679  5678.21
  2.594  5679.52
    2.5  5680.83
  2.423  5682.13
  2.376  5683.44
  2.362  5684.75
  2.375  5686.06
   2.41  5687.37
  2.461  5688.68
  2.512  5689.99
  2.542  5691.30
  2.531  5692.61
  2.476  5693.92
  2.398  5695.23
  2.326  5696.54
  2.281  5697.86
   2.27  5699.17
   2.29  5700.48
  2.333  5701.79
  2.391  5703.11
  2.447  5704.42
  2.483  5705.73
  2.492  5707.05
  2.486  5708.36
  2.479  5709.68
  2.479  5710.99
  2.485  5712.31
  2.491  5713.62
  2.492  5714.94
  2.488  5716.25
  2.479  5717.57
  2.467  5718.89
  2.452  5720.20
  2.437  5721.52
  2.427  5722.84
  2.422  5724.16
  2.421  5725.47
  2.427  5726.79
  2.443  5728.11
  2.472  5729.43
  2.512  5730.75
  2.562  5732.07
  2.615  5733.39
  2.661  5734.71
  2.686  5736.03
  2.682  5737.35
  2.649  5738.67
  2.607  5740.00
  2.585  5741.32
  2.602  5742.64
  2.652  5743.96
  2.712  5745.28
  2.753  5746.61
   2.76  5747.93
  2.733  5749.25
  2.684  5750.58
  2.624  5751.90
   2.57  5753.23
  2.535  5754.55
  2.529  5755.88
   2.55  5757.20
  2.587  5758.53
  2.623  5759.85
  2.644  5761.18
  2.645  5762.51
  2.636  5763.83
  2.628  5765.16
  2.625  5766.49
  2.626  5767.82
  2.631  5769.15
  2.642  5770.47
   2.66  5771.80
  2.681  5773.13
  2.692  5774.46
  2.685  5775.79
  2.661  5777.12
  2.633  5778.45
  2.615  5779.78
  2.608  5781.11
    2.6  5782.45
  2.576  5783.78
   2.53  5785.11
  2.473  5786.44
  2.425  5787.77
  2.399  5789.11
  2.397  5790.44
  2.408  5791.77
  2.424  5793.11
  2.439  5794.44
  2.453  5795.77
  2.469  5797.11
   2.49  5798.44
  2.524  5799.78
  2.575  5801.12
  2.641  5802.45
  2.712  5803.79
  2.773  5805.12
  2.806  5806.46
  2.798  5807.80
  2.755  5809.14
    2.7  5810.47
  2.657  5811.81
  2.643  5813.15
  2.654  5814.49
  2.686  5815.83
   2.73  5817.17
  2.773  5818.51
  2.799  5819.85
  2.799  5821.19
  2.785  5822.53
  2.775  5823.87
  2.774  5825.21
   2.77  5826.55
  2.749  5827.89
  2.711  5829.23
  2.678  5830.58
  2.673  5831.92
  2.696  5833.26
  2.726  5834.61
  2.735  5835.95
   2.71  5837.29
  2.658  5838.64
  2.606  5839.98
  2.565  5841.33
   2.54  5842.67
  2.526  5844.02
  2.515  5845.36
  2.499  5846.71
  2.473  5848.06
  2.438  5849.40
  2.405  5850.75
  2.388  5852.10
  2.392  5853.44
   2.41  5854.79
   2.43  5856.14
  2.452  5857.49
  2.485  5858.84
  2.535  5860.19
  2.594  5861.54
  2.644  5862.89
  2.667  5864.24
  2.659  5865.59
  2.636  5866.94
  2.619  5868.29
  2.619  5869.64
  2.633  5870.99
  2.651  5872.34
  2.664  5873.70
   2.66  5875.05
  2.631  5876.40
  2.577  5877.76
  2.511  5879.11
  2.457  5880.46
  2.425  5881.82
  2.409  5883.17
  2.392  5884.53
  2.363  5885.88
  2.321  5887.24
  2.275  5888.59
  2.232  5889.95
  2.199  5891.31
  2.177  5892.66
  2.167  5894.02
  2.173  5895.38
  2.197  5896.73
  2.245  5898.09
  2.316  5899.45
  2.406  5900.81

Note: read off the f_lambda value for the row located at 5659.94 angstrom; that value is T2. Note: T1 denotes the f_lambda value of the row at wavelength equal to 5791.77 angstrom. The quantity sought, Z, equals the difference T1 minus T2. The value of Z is 0.19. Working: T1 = 2.408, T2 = 2.214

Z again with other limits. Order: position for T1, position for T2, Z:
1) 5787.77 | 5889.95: 0.19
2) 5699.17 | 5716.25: -0.22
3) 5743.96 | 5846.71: 0.15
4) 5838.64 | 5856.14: 0.23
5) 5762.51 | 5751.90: 0.02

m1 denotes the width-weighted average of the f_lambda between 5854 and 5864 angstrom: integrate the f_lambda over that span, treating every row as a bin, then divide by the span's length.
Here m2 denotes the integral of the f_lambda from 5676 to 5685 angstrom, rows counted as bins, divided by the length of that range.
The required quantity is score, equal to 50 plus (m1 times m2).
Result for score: 56.4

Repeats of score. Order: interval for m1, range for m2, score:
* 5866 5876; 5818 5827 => 57.4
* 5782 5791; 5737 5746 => 56.6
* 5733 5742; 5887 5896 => 55.9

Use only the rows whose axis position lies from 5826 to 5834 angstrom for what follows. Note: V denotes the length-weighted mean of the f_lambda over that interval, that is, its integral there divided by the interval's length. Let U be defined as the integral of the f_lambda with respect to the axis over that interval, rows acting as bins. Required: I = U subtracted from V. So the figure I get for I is -19.0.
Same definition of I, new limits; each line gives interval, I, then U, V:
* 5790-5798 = -17.1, 19.5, 2.44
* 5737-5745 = -18.4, 21.1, 2.63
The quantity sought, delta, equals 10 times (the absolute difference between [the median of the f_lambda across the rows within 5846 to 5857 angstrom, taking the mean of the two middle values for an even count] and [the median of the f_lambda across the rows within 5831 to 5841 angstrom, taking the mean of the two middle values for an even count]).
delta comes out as 2.8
